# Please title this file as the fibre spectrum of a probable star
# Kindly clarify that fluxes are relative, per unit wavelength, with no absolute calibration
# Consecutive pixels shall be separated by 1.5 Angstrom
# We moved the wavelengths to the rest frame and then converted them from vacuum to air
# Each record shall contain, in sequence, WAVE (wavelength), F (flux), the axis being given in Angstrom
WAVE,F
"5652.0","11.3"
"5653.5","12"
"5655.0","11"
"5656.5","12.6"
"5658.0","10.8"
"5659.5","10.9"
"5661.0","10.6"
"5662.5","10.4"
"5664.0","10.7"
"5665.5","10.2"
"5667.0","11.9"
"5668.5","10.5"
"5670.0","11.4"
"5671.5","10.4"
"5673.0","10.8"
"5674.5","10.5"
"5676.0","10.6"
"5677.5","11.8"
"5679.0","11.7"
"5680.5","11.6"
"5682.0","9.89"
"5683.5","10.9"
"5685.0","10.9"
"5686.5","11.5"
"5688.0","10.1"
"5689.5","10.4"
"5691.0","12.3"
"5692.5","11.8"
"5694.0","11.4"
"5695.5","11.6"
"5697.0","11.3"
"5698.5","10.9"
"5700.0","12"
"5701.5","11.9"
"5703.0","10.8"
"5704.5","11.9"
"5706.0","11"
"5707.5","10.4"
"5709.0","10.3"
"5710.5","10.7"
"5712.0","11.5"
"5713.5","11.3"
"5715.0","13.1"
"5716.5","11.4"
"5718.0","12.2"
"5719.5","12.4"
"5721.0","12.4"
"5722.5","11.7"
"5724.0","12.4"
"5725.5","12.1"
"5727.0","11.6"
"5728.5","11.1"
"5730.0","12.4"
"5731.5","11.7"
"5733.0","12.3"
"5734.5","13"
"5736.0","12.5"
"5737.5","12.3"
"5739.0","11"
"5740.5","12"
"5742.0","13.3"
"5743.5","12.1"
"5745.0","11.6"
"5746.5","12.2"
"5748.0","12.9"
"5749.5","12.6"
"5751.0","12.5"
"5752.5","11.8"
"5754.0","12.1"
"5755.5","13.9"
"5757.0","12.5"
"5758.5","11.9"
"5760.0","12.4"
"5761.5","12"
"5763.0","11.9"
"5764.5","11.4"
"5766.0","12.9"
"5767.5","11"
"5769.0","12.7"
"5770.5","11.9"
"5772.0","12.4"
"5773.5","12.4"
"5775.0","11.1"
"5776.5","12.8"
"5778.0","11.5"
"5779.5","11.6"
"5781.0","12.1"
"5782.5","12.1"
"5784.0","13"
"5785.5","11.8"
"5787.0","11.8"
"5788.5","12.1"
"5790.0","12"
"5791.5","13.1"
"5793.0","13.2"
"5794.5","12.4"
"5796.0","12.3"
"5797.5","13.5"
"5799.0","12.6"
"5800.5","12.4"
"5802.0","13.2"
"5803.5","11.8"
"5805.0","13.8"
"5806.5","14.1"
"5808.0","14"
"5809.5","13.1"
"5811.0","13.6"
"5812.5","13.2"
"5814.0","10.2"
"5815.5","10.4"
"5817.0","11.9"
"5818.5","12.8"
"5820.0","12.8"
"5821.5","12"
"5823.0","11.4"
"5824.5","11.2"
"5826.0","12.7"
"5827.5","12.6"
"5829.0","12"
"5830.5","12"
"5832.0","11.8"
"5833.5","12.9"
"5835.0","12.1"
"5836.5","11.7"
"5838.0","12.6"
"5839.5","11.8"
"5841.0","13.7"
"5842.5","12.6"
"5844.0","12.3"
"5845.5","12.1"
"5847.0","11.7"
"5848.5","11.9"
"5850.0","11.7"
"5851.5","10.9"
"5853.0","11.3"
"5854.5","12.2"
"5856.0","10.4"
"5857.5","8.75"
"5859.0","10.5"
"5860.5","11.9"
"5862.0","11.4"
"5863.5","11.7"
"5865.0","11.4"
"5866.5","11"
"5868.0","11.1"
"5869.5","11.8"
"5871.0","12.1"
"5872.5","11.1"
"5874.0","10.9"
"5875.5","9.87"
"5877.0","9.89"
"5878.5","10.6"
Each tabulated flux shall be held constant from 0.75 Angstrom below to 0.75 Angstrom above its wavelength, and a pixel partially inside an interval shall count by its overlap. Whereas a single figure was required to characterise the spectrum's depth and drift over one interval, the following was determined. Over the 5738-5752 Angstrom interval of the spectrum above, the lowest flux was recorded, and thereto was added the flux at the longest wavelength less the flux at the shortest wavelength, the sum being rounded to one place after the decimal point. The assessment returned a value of 12.5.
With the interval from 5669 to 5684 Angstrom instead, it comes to 9.4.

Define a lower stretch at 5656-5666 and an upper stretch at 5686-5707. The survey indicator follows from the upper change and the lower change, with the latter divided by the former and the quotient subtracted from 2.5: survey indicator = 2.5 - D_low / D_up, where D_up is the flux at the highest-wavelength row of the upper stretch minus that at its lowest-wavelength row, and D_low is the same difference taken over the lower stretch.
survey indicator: -2.3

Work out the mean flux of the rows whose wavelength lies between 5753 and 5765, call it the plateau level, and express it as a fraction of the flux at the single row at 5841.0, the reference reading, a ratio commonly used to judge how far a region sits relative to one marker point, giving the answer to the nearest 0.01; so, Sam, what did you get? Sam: 0.90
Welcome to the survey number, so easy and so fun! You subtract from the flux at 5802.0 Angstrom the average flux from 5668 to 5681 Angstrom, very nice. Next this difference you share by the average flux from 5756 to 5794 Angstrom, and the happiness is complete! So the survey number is 0.18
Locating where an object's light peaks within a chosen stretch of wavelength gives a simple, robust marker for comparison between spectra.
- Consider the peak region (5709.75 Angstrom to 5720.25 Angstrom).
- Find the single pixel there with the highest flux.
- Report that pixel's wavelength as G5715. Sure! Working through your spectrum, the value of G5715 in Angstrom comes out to 5715.0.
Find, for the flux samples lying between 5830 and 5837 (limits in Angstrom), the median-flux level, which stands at 12.0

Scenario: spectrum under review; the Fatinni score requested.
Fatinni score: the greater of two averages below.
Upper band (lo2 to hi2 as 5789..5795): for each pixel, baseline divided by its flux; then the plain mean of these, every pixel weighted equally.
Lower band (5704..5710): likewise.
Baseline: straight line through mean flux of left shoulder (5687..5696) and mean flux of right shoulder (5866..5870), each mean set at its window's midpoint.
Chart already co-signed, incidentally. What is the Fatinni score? 1.04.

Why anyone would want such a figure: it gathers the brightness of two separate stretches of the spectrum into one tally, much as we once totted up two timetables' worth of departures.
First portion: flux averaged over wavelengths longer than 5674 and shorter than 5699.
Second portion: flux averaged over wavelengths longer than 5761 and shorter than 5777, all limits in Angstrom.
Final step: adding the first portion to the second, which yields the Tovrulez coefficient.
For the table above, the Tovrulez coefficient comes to 23.2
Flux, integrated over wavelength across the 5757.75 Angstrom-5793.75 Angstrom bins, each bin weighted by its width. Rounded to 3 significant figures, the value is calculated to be 437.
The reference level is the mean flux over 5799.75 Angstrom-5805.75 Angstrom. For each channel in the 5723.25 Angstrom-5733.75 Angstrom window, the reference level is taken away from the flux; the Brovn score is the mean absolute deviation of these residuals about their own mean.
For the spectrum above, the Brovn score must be 0.41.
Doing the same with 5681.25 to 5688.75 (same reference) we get 0.53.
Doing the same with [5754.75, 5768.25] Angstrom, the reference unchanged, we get 0.63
